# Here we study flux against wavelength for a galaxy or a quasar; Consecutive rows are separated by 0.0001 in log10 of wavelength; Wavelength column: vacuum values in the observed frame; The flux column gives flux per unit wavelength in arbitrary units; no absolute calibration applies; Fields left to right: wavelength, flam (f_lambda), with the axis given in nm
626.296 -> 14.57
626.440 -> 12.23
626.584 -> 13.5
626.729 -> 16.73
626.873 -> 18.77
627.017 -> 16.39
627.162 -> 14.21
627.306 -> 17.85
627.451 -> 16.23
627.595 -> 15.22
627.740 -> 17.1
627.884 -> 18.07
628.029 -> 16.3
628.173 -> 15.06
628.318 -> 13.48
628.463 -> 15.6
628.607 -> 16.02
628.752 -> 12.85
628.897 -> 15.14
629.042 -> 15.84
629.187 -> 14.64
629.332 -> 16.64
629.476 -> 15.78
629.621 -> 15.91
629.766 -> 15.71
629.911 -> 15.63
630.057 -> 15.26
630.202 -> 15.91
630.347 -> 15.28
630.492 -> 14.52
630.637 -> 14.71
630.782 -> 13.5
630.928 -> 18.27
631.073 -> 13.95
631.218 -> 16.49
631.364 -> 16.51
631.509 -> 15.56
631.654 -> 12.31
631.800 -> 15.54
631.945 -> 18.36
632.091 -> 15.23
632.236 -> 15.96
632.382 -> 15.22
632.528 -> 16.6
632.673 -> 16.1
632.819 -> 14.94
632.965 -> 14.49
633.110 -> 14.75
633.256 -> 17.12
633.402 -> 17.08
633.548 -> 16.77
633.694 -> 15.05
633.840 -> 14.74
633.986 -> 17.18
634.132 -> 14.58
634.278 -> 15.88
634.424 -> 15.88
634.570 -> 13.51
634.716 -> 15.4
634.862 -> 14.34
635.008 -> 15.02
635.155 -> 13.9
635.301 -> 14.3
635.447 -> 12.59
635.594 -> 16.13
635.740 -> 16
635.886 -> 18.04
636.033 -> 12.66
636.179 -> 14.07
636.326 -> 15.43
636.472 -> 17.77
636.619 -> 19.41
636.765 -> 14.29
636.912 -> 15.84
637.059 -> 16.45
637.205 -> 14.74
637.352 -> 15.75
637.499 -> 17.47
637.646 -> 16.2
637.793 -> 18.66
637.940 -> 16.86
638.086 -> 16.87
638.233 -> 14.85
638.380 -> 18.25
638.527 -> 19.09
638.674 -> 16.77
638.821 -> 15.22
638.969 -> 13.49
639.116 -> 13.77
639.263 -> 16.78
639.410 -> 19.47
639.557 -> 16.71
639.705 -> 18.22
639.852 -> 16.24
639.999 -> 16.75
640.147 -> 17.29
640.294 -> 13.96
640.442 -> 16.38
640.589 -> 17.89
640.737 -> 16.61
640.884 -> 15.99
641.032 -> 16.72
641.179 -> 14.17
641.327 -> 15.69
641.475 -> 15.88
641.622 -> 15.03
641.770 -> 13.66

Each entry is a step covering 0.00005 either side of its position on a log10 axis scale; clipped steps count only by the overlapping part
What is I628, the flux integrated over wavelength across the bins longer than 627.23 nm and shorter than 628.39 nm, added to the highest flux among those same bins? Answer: 36.8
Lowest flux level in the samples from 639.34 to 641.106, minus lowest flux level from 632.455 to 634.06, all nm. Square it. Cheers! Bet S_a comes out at 0.28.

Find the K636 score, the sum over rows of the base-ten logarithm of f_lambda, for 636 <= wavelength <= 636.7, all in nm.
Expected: 5.98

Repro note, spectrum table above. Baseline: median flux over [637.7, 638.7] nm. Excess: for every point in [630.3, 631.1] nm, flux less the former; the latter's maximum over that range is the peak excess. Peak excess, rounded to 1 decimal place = 1.4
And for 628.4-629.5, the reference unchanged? -0.2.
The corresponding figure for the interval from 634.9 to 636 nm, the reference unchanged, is 1.2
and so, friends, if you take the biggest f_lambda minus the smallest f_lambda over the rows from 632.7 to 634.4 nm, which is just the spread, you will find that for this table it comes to 3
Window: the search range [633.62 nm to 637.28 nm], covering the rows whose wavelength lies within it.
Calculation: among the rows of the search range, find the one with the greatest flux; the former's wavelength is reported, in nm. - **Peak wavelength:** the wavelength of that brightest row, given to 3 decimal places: 636.619 nm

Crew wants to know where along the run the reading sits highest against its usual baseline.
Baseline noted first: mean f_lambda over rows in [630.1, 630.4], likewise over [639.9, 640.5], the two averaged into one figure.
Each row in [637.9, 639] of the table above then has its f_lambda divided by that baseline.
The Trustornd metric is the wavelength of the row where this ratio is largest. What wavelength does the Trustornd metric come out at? 638.527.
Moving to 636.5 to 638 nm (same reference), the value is 636.619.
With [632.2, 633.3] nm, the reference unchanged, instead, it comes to 633.256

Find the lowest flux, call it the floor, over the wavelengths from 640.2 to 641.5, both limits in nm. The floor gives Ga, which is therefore 13.96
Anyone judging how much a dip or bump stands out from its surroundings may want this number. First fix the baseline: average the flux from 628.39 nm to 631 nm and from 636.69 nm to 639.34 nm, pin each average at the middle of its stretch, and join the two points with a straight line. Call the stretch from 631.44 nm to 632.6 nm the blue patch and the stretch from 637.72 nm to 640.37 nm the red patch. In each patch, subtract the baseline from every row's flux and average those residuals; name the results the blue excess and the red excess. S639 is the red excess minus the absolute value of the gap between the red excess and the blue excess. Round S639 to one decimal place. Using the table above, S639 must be 0.0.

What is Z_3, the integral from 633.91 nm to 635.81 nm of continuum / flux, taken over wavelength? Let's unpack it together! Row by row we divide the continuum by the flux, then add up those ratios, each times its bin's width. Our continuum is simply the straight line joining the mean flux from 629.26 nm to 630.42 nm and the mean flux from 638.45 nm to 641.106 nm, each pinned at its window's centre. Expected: 2.06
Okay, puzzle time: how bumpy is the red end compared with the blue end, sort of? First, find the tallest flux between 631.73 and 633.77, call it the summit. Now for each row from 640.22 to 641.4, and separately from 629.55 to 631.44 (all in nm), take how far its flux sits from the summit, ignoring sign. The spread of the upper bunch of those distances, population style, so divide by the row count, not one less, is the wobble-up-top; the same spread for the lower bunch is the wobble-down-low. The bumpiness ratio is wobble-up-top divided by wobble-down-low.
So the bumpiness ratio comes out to 1.04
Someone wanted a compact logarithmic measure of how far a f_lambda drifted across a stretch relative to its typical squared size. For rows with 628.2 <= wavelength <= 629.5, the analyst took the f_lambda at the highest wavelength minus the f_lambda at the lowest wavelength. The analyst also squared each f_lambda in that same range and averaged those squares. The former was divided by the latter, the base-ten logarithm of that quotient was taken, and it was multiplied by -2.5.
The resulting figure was 5.0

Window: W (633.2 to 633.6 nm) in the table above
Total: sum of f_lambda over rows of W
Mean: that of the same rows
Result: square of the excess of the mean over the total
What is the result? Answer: 1155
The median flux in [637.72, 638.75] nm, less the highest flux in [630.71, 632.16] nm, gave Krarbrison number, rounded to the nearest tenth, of -1.5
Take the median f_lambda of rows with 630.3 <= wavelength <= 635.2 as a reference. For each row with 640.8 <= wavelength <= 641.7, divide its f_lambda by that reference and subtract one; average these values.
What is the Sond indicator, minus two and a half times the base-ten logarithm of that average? 4.2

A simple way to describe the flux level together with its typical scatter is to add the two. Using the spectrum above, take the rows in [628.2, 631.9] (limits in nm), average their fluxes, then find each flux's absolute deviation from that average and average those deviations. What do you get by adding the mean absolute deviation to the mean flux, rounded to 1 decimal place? 16.2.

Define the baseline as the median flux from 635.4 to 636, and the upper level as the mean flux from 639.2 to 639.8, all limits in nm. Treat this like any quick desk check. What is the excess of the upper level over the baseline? 1.7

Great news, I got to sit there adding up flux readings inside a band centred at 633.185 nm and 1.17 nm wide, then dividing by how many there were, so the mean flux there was 15.8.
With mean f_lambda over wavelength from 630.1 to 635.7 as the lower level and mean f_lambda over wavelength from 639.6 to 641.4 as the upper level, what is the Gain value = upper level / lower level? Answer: 1.06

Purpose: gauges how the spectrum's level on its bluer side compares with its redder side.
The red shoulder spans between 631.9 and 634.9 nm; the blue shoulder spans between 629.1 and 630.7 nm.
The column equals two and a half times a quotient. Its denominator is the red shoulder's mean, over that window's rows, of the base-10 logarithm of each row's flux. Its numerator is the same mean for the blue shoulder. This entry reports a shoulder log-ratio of 2.49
